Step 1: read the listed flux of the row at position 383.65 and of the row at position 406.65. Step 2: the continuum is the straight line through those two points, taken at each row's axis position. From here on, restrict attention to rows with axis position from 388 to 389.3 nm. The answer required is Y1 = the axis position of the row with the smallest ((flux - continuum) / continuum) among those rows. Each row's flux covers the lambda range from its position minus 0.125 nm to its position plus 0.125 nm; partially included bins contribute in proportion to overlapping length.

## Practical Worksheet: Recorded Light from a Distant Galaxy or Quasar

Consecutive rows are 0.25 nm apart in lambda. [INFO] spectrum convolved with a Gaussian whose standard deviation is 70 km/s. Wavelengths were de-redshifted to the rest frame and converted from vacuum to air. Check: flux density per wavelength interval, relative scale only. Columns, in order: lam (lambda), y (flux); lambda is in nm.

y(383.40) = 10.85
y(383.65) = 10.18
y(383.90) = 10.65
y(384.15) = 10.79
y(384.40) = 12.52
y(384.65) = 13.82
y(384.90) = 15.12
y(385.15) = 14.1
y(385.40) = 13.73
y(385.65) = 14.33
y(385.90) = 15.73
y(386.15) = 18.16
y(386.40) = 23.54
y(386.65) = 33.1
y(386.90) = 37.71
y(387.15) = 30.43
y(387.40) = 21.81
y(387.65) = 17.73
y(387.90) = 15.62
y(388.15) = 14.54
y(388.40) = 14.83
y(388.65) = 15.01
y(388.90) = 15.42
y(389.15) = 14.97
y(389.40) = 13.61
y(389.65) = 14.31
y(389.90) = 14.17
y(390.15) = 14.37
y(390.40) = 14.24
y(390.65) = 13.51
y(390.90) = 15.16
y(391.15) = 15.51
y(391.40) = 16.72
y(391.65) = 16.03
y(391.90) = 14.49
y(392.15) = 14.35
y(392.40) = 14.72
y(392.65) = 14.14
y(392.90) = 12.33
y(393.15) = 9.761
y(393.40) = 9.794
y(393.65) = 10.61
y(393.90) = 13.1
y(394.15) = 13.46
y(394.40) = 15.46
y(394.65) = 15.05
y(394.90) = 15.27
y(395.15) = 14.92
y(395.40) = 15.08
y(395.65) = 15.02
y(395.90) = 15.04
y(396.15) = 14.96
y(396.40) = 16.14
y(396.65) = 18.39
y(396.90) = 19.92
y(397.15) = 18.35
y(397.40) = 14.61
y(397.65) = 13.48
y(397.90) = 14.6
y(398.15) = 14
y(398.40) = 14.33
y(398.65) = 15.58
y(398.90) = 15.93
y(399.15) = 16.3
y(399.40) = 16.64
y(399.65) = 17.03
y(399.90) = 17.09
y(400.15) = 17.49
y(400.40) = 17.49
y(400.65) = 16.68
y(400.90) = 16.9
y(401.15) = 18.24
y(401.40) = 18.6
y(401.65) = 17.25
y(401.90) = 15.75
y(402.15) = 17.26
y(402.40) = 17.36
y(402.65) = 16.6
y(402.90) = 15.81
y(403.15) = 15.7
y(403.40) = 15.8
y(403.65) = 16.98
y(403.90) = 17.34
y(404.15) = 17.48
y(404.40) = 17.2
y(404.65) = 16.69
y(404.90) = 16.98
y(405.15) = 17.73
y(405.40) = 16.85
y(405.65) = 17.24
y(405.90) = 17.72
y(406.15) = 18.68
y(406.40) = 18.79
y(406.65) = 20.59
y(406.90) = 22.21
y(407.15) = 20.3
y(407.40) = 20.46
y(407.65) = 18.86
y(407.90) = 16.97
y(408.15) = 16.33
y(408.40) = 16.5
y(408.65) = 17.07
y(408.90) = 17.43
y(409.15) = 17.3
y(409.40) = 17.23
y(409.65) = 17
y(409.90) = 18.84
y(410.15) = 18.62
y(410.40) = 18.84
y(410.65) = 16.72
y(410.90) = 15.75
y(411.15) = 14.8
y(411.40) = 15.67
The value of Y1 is 389.15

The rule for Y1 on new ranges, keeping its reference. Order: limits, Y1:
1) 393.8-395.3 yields 393.90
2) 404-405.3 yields 404.65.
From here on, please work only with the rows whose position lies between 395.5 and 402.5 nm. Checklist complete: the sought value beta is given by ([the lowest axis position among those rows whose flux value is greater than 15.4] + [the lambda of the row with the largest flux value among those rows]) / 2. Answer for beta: 396.65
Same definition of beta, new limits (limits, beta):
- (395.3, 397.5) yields 396.65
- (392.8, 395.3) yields 394.40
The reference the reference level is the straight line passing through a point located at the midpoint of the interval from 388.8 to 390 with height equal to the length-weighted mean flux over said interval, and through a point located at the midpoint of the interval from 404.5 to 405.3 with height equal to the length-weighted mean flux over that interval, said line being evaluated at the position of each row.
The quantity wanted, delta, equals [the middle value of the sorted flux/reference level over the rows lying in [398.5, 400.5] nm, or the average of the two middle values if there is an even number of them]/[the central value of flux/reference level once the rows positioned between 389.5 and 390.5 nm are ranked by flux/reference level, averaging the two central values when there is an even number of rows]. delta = 1.06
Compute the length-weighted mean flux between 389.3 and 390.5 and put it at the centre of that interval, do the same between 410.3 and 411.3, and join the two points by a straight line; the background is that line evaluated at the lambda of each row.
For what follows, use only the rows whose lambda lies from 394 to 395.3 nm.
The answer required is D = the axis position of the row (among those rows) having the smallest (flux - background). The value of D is 394.15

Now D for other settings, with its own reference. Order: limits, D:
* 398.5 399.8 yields 398.65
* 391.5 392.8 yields 392.65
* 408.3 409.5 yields 408.40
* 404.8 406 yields 405.40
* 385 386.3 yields 385.40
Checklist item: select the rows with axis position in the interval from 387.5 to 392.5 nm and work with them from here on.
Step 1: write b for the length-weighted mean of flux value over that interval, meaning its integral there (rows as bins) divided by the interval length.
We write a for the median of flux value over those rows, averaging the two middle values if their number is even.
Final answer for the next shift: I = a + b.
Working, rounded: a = 14.8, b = 15.0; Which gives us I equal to 29.8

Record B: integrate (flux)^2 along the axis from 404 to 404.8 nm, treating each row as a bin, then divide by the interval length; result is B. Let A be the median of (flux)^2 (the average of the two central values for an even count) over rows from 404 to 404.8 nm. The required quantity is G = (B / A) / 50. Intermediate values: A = 296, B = 293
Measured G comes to 0.0198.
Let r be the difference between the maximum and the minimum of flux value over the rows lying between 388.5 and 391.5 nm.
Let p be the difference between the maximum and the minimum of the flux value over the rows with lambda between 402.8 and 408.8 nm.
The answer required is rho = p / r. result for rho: 2.0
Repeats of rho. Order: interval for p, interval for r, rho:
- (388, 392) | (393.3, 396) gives 0.6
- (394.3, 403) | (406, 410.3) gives 1.1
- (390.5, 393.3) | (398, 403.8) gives 1.5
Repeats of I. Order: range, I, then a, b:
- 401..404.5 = 34.2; 17.2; 17.0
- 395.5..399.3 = 30.8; 15.0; 15.8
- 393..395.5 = 27.4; 14.2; 13.2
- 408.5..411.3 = 34.4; 17.2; 17.2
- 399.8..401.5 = 35.0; 17.5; 17.5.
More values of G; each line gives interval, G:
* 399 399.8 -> 0.0200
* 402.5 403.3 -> 0.0207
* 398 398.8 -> 0.0210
